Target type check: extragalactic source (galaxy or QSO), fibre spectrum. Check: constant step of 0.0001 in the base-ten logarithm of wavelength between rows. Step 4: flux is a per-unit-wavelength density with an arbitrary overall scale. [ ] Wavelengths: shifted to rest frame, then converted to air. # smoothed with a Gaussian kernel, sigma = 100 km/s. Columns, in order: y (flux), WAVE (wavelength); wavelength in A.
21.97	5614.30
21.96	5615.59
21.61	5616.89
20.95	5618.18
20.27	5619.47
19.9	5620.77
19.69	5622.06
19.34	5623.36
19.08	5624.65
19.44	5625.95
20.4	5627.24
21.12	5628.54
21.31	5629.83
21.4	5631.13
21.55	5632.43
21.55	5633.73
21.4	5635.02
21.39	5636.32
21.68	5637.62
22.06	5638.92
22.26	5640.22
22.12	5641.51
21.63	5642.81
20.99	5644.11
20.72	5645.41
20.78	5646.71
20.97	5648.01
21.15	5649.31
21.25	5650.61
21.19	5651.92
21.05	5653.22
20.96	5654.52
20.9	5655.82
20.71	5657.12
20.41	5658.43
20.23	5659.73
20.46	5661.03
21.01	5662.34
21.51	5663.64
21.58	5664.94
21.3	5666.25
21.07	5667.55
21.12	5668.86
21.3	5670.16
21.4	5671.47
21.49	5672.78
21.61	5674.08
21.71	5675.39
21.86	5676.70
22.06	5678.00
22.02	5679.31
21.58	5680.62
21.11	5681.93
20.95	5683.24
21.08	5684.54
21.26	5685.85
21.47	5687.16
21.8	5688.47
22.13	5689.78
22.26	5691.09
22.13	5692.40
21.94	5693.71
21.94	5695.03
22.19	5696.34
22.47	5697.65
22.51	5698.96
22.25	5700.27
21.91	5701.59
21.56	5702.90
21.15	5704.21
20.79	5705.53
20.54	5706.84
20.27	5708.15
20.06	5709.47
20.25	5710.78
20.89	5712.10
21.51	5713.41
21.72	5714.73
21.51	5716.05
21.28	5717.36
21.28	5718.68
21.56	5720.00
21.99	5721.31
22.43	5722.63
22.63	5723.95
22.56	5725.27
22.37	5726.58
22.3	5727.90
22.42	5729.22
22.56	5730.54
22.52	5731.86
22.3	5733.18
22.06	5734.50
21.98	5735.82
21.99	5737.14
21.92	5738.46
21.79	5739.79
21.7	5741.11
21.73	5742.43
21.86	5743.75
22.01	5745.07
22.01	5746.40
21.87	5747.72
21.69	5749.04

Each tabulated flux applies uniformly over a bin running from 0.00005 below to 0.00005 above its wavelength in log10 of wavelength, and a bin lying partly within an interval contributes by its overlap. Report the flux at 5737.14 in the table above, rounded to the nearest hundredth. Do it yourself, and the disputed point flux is 21.99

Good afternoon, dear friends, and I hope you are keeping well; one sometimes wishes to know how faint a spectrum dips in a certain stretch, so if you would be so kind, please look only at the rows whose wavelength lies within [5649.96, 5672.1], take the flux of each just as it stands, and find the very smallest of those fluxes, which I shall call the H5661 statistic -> 20.23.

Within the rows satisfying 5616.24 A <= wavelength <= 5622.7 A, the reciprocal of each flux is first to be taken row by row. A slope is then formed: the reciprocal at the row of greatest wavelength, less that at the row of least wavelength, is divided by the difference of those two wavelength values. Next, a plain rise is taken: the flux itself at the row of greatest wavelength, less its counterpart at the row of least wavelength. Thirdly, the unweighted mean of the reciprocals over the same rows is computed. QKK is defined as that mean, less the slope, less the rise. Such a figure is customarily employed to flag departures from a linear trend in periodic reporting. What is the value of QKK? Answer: 2.0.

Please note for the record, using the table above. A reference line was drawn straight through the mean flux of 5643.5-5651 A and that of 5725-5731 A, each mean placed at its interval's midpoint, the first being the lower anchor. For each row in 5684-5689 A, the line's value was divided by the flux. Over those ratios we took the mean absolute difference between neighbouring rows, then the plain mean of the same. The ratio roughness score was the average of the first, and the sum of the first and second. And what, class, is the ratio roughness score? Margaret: 0.517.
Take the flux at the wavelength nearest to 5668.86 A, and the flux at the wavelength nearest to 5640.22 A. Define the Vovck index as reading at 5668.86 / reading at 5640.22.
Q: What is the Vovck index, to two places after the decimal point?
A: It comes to 0.95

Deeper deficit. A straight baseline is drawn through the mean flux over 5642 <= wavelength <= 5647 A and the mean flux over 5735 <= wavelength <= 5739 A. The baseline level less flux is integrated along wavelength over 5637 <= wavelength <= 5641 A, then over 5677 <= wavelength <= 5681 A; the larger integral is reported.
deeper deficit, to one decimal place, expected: -2.0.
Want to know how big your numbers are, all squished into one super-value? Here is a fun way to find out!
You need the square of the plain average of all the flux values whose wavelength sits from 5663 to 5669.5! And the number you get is 454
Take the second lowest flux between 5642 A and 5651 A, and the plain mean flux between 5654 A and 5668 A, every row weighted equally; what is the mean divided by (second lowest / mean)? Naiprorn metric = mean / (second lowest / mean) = 21.1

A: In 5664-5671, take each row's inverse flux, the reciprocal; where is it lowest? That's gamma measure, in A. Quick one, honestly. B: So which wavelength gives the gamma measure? 5664.94 A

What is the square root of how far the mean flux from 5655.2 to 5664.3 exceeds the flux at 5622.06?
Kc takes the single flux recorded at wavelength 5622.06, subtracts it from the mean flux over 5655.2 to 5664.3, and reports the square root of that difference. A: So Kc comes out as 1.03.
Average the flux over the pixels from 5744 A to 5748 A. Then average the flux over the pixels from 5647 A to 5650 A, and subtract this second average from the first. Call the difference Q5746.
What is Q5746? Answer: 0.9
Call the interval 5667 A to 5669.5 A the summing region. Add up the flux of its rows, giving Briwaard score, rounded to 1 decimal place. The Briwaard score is 42.2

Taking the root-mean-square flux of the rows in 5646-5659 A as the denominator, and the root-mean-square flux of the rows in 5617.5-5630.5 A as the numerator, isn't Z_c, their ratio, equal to 0.96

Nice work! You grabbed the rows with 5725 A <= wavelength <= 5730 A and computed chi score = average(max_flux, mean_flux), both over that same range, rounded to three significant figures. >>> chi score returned 22.5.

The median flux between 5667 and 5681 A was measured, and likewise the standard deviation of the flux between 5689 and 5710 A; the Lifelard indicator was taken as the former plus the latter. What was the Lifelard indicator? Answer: 22.4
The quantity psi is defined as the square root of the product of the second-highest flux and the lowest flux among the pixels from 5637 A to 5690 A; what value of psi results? 21.2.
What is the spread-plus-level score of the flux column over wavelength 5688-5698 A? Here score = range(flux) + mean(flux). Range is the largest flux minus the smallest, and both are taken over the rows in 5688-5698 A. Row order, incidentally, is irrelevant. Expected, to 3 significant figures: 22.8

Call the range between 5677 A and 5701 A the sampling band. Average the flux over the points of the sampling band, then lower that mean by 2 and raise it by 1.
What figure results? 20.8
